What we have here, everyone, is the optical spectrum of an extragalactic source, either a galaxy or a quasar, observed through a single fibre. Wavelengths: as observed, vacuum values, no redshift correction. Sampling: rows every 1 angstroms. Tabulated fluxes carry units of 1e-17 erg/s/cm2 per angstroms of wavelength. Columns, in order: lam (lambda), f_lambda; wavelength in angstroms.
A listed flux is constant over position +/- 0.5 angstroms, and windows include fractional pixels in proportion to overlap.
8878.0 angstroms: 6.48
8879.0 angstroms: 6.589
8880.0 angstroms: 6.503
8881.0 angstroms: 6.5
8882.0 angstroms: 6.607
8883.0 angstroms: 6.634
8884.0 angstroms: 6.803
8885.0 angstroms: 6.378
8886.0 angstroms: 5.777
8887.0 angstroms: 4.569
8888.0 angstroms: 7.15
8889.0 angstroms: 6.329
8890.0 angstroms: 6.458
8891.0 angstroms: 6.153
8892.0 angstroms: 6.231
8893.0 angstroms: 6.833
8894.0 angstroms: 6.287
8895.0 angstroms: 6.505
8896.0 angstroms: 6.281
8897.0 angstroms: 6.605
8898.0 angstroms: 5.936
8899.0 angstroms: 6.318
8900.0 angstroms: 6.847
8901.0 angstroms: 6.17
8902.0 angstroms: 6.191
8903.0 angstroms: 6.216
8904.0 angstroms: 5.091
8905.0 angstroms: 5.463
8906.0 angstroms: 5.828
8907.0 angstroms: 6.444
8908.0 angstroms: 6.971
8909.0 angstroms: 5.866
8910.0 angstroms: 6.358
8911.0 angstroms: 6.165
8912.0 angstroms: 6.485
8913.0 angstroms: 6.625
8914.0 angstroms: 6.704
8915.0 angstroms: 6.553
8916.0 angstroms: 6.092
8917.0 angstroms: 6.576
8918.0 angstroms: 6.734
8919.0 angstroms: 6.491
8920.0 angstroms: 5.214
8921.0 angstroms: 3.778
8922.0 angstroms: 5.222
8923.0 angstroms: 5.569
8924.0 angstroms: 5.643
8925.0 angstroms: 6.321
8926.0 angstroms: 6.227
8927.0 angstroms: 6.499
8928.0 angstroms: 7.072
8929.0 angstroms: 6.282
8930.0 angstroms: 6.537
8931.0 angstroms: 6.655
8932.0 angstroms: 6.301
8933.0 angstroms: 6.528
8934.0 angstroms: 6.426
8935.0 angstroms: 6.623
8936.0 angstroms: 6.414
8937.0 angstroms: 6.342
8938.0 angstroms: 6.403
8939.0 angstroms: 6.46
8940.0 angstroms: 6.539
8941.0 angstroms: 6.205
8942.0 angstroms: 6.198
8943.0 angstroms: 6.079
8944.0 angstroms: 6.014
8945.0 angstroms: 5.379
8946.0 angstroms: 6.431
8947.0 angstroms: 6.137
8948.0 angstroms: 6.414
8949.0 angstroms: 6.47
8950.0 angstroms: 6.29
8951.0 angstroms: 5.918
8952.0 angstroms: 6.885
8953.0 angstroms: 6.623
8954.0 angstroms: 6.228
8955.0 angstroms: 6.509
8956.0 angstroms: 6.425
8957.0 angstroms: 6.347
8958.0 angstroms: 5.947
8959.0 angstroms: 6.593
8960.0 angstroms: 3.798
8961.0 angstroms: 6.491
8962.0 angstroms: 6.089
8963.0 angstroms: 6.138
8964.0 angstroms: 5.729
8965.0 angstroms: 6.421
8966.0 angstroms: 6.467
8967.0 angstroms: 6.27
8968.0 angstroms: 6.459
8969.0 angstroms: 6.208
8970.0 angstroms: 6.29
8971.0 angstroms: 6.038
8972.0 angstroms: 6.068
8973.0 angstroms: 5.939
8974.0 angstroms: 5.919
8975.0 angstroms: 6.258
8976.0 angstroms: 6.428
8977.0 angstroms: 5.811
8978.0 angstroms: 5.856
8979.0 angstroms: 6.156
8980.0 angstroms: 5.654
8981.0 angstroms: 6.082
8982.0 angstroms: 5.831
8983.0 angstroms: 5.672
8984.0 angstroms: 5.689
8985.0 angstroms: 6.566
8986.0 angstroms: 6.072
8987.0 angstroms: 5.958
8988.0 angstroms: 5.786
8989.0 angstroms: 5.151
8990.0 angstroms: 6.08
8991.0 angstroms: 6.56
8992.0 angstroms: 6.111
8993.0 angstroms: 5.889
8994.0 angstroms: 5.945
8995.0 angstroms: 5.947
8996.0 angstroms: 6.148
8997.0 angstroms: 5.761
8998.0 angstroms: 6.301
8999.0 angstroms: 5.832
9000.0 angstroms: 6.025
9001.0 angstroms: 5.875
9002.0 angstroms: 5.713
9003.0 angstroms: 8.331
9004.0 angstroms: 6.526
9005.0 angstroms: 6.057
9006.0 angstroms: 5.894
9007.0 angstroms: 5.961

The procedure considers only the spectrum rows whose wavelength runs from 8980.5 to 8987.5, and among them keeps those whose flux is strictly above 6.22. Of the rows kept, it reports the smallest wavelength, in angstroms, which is 8985.0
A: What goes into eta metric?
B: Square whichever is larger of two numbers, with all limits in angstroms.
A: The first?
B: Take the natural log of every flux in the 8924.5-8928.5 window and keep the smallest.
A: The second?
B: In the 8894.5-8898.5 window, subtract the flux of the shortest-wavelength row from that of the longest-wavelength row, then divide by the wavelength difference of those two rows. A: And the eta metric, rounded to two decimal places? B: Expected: 3.34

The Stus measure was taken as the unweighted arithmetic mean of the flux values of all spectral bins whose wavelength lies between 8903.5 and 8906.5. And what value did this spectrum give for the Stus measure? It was 5.5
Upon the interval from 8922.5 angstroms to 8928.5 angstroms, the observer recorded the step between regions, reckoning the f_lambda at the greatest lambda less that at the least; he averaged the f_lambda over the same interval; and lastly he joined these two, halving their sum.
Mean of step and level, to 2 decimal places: 3.86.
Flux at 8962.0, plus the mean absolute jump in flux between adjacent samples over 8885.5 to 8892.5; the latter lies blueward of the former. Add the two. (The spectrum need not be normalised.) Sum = 6.9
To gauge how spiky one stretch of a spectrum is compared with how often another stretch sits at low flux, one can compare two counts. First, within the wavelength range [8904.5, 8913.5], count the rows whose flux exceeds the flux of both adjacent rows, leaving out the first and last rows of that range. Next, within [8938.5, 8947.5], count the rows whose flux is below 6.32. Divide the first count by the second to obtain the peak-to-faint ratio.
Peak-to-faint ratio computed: 0.3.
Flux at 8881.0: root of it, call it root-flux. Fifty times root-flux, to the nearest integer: 127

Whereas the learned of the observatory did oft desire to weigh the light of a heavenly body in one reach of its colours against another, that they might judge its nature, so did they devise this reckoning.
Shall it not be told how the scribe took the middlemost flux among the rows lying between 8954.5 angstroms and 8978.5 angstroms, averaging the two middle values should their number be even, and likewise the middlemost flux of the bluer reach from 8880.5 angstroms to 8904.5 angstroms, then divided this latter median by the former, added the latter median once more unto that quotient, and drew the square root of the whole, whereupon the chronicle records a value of 2.71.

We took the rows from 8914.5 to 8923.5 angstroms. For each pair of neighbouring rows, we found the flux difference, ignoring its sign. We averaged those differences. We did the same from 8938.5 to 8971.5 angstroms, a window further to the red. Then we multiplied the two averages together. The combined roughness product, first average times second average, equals 0.33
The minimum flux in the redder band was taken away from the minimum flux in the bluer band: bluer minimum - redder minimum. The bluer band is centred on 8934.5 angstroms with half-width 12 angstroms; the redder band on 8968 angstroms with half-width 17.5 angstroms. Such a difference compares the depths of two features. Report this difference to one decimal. 1.6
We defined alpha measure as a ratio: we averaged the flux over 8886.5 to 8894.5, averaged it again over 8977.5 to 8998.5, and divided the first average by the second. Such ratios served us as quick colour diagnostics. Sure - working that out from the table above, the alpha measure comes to 1.048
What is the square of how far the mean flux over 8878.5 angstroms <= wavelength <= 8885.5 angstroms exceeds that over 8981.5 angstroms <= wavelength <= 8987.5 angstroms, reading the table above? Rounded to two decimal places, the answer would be 0.37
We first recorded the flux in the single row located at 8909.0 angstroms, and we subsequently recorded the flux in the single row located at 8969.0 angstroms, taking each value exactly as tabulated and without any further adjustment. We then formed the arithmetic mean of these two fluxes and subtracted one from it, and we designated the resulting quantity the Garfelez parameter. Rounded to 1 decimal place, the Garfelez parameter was 5.0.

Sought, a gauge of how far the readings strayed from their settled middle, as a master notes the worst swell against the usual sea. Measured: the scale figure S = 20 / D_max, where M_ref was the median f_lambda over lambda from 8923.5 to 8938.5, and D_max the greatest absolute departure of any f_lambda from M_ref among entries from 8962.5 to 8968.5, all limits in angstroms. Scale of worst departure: 29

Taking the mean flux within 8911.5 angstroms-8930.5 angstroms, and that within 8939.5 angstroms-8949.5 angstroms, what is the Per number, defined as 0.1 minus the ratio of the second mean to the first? -0.908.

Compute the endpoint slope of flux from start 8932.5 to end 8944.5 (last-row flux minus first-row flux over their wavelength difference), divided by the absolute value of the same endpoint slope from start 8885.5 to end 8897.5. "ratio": -0.6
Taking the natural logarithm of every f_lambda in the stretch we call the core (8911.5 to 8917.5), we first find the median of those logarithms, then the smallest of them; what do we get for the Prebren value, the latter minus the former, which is -0.075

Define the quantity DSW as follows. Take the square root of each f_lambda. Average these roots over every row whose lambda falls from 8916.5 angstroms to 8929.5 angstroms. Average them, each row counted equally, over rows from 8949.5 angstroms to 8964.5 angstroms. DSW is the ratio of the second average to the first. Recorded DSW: 1.01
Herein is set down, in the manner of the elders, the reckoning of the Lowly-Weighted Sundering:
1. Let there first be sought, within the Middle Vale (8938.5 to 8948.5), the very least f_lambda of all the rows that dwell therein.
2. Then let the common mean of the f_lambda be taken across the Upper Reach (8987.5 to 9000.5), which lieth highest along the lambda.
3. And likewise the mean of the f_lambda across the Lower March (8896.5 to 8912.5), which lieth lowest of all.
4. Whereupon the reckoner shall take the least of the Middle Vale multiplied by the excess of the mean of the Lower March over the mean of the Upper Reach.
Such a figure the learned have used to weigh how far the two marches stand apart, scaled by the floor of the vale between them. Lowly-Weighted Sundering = 1.2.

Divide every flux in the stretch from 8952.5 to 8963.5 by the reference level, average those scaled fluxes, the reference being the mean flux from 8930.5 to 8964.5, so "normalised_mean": 0.98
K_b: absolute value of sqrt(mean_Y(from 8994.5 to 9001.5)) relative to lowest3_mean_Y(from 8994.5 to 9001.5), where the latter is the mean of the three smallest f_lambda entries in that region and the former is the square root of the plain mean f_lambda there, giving 0.420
